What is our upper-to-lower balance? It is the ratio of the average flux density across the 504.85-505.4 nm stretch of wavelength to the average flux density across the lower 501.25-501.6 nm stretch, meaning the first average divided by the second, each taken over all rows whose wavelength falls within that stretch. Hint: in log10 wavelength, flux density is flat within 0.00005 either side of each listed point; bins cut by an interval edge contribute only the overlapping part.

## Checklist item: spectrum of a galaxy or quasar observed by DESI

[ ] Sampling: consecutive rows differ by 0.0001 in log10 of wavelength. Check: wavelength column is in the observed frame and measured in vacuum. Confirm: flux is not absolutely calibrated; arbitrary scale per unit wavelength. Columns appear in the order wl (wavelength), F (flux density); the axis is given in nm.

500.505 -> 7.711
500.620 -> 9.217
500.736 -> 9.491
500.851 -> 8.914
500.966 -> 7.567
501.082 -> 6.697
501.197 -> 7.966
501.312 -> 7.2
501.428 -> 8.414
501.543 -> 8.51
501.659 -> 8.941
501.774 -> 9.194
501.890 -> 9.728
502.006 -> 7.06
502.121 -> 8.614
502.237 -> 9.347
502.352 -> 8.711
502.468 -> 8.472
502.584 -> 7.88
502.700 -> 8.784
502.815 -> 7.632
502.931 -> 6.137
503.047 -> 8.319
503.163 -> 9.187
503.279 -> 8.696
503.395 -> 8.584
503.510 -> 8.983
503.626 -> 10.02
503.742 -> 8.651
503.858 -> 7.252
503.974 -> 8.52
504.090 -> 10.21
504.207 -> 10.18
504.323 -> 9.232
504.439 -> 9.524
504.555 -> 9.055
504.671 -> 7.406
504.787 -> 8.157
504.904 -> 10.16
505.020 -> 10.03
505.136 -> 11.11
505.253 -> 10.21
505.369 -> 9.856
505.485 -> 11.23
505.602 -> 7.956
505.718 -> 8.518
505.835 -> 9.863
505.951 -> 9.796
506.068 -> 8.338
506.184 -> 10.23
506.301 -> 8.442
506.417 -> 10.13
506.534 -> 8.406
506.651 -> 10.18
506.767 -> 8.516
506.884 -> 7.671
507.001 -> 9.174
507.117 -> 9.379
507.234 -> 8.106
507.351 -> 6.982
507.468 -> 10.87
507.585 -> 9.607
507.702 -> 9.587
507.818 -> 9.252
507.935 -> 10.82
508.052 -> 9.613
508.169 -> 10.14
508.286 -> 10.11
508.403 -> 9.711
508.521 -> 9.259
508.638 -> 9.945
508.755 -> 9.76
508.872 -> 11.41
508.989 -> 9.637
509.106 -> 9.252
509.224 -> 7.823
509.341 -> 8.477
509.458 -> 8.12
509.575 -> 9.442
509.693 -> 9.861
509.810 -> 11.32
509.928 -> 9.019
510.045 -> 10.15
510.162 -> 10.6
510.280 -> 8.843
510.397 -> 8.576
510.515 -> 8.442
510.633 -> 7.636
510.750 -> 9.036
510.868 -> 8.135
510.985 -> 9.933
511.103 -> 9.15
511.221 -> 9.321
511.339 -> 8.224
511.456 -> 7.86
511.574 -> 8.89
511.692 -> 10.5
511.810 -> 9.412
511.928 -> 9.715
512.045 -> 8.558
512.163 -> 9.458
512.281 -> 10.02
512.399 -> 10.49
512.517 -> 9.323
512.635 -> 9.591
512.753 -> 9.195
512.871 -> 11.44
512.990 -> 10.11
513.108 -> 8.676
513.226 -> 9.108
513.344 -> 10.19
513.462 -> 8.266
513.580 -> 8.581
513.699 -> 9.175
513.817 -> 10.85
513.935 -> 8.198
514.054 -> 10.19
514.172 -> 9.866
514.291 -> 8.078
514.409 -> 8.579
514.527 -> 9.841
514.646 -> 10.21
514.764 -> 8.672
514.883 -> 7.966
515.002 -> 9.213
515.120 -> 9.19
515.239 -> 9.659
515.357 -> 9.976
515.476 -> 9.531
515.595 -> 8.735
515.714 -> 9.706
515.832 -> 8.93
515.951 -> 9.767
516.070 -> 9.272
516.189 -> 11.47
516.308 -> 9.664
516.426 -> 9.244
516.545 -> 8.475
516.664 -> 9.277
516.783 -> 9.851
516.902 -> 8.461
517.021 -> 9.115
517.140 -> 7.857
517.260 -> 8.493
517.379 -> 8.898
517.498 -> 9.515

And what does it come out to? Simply 1.28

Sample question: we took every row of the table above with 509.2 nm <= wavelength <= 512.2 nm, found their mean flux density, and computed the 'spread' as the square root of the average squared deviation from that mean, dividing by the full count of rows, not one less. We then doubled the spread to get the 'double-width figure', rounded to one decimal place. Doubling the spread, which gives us 1.8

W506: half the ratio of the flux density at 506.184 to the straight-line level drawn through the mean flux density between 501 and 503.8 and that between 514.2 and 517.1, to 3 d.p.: 0.591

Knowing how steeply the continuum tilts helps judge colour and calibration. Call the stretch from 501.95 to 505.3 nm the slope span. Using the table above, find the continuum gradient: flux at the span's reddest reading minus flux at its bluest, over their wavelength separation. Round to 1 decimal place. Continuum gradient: 1.0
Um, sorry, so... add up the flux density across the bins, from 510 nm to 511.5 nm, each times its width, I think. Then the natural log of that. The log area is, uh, 2.6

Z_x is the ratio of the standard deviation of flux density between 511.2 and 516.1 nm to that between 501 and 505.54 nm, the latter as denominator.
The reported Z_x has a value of 0.70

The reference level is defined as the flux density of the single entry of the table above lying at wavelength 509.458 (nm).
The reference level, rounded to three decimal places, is 8.120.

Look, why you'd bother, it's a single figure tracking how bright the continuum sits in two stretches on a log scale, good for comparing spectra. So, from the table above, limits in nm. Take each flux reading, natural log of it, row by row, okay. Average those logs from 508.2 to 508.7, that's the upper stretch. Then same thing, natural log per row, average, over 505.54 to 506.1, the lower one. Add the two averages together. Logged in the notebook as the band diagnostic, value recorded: 4.46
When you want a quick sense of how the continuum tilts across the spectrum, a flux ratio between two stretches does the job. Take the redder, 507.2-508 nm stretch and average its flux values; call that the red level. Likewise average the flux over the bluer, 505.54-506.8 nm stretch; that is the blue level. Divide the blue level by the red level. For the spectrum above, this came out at 0.98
